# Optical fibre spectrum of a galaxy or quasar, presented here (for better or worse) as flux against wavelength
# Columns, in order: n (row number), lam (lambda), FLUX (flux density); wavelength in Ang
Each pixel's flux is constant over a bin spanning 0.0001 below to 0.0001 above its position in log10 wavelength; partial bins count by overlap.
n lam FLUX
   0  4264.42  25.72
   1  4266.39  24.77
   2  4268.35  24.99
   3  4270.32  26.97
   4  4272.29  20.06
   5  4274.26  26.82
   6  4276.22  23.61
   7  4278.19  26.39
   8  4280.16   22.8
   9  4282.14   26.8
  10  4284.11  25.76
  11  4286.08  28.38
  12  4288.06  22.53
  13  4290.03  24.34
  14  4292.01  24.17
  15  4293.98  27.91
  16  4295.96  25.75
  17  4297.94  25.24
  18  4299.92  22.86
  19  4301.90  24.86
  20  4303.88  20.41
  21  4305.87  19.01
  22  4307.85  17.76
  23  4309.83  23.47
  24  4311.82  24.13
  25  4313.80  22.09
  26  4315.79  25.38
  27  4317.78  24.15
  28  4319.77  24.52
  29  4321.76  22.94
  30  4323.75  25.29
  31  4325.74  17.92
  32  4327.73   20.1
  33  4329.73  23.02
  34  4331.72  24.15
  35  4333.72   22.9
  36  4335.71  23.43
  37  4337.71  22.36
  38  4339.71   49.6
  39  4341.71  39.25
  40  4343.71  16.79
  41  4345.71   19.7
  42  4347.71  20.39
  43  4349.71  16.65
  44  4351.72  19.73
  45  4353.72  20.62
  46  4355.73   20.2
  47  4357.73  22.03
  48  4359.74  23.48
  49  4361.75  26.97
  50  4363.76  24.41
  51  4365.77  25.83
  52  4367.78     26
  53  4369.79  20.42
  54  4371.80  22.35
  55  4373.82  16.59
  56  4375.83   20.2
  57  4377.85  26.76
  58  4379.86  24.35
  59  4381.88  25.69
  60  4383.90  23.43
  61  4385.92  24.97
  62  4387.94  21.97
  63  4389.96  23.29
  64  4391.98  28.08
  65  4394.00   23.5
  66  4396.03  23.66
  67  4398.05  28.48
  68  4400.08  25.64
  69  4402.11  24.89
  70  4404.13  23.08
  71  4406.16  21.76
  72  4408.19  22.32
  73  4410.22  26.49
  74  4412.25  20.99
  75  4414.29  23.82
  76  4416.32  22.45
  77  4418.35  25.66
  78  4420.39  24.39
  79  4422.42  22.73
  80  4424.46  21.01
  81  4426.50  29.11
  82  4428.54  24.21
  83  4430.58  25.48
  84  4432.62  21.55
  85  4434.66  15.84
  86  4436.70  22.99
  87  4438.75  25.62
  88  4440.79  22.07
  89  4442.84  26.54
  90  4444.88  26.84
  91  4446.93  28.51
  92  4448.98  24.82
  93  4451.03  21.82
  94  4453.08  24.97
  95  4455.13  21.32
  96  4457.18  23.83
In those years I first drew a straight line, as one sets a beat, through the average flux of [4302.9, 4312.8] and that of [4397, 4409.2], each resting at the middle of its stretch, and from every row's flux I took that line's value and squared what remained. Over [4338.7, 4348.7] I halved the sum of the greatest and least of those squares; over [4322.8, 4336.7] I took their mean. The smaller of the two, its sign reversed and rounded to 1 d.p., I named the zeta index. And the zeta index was -5.8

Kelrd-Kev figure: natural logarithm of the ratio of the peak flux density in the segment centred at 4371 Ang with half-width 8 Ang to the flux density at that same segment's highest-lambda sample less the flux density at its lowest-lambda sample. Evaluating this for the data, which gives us 2.4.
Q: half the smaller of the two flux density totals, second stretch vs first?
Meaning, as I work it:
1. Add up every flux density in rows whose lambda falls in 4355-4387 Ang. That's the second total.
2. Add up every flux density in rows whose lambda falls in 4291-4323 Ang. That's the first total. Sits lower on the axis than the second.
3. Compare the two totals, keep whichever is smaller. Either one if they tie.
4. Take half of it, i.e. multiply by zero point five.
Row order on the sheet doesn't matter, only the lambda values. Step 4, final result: 186.8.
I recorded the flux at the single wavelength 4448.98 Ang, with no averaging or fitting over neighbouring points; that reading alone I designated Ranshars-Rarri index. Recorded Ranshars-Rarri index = 24.82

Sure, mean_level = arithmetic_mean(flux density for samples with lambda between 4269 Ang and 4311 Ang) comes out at 24.1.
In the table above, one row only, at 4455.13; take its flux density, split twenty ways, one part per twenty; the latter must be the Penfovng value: 1.07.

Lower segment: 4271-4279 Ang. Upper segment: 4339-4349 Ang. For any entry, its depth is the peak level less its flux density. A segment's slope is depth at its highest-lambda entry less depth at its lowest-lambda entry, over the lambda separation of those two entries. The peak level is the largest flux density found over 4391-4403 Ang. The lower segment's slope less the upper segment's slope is -4.7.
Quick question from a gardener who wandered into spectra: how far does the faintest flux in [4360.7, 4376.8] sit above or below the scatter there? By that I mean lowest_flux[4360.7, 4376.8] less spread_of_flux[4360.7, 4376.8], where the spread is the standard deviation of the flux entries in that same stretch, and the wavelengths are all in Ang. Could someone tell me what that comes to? 13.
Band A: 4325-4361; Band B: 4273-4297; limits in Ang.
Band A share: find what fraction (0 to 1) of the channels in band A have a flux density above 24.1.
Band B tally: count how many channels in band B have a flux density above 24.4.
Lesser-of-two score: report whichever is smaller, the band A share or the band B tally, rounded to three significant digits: 0.167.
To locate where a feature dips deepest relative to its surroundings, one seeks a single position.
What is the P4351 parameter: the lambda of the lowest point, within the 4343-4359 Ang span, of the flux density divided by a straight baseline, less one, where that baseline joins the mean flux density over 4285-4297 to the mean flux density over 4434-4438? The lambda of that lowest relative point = 4343.71 Ang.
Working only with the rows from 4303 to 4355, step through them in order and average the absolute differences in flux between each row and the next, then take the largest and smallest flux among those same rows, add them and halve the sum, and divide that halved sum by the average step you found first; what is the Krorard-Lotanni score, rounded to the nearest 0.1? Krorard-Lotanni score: 7.7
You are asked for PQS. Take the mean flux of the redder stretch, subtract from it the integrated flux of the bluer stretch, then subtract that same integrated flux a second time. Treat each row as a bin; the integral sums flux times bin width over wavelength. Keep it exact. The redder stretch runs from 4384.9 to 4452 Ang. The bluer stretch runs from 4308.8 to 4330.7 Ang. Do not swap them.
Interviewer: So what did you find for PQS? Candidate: -983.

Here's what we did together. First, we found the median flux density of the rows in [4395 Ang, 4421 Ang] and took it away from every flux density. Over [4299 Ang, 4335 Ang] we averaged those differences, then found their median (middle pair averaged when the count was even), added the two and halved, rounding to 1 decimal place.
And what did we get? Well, -1.1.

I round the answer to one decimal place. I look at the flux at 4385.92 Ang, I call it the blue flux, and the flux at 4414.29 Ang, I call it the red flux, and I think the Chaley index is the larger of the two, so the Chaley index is 25.0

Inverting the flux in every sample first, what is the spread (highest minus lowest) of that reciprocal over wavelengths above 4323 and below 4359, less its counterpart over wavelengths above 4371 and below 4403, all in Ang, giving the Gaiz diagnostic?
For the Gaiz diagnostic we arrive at 0.015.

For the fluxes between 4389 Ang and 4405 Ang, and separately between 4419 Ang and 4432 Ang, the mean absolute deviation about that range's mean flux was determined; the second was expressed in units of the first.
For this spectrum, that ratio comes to 1.07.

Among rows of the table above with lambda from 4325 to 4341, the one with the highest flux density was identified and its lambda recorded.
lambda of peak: 4339.71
